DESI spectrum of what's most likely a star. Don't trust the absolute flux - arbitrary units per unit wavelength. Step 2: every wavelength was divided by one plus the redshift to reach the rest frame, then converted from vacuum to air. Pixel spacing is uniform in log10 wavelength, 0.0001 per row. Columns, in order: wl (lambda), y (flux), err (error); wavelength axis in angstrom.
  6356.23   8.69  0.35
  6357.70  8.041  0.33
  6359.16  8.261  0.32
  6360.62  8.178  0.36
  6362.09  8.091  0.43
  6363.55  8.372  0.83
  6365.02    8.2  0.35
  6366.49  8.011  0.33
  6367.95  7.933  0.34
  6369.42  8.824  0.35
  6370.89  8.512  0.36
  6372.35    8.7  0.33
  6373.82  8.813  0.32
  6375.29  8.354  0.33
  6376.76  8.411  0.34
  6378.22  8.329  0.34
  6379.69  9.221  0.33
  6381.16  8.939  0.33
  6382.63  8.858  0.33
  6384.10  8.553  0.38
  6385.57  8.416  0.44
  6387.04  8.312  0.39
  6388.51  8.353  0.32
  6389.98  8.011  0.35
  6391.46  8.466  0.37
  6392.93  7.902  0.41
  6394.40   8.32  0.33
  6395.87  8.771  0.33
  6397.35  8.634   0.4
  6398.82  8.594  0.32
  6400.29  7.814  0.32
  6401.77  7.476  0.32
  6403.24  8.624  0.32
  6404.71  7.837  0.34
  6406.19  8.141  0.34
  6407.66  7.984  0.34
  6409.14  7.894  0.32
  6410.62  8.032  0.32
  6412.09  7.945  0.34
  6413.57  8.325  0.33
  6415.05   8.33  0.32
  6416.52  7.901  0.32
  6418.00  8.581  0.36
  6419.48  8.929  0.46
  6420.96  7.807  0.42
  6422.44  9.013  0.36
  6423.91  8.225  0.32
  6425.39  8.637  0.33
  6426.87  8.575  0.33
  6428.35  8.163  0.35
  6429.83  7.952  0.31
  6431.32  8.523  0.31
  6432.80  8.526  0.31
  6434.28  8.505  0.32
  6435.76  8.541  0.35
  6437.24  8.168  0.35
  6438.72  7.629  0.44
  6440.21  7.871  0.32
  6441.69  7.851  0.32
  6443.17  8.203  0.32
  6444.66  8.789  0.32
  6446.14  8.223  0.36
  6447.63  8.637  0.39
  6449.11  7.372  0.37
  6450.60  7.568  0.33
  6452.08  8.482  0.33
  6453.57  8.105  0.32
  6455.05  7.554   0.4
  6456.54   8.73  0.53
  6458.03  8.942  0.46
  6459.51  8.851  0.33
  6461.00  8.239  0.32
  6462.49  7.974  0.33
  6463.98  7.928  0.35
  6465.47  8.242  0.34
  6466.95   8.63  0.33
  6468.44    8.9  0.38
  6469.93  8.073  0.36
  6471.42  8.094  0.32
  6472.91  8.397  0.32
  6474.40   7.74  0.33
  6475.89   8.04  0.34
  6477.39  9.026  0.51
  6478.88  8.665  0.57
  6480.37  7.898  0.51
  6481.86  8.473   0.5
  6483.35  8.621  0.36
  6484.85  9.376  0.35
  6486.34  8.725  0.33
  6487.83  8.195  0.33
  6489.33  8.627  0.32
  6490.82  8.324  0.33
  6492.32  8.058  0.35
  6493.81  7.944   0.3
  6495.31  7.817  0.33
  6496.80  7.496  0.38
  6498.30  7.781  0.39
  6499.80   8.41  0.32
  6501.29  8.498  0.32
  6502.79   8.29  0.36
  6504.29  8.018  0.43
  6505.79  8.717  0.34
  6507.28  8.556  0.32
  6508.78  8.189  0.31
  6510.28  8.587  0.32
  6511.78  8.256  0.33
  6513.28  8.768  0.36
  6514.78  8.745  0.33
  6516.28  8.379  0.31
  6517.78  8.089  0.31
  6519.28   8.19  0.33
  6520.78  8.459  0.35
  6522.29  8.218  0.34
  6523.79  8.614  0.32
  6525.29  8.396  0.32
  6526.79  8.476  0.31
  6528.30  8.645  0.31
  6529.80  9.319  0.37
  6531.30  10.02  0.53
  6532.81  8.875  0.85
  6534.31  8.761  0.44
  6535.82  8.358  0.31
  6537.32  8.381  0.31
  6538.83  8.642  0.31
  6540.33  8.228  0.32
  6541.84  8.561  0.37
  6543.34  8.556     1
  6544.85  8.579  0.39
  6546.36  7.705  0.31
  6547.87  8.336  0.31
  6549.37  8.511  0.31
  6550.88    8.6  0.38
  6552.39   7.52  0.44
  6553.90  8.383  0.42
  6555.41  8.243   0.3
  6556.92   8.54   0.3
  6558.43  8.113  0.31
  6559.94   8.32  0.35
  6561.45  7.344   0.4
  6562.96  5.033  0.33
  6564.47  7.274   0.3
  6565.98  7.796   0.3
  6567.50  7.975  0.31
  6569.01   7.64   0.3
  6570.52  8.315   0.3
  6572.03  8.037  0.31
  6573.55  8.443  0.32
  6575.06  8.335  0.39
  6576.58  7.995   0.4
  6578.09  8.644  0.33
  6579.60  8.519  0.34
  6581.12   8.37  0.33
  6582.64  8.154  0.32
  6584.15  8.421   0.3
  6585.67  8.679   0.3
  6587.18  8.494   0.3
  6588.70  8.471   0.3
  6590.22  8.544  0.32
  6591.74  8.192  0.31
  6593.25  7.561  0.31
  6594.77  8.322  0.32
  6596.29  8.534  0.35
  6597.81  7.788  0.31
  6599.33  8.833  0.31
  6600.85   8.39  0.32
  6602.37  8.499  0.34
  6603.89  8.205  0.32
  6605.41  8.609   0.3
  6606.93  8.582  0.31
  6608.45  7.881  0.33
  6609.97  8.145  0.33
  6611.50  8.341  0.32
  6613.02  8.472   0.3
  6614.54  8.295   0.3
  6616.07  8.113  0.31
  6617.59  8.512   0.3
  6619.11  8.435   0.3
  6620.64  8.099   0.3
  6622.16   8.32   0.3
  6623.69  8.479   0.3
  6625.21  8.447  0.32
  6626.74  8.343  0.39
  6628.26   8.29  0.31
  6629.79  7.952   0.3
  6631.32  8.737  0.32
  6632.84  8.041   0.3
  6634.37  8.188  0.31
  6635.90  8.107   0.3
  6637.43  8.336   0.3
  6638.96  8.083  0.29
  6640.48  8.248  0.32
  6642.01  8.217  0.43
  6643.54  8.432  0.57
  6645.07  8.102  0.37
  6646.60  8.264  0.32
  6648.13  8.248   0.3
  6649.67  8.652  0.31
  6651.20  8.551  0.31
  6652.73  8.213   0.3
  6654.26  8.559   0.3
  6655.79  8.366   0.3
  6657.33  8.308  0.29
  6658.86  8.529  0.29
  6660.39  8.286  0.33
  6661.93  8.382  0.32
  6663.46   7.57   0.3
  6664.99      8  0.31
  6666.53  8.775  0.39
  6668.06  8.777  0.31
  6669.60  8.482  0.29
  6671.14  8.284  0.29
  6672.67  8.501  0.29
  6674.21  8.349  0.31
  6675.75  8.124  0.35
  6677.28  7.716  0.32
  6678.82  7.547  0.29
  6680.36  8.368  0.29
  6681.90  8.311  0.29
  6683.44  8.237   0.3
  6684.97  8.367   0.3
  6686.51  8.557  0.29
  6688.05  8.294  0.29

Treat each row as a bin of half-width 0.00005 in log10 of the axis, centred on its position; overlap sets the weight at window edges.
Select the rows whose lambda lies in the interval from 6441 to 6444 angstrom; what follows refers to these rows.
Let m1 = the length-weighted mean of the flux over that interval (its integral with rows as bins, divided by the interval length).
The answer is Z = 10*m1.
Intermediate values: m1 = 8.04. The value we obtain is 80.4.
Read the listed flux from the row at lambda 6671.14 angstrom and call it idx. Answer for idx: 8.284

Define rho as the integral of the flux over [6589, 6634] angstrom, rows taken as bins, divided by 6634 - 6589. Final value 8.31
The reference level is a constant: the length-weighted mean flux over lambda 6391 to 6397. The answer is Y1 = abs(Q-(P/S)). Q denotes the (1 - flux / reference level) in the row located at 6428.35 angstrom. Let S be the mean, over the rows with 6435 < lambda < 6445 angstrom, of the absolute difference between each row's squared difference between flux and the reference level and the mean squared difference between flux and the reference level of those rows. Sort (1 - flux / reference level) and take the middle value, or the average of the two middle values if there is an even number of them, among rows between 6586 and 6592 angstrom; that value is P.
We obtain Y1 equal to 0.1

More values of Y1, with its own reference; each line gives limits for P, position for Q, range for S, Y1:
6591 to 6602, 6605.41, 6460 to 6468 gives 0.1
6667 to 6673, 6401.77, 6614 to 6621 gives 0.6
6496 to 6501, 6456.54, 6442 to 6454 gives 0.3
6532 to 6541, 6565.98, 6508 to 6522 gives 0.4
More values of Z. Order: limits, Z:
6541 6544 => 85.6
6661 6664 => 80.2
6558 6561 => 81.4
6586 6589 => 85.2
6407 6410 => 79.2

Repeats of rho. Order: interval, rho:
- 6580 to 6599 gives 8.31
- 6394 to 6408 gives 8.23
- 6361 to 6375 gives 8.37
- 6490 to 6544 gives 8.44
